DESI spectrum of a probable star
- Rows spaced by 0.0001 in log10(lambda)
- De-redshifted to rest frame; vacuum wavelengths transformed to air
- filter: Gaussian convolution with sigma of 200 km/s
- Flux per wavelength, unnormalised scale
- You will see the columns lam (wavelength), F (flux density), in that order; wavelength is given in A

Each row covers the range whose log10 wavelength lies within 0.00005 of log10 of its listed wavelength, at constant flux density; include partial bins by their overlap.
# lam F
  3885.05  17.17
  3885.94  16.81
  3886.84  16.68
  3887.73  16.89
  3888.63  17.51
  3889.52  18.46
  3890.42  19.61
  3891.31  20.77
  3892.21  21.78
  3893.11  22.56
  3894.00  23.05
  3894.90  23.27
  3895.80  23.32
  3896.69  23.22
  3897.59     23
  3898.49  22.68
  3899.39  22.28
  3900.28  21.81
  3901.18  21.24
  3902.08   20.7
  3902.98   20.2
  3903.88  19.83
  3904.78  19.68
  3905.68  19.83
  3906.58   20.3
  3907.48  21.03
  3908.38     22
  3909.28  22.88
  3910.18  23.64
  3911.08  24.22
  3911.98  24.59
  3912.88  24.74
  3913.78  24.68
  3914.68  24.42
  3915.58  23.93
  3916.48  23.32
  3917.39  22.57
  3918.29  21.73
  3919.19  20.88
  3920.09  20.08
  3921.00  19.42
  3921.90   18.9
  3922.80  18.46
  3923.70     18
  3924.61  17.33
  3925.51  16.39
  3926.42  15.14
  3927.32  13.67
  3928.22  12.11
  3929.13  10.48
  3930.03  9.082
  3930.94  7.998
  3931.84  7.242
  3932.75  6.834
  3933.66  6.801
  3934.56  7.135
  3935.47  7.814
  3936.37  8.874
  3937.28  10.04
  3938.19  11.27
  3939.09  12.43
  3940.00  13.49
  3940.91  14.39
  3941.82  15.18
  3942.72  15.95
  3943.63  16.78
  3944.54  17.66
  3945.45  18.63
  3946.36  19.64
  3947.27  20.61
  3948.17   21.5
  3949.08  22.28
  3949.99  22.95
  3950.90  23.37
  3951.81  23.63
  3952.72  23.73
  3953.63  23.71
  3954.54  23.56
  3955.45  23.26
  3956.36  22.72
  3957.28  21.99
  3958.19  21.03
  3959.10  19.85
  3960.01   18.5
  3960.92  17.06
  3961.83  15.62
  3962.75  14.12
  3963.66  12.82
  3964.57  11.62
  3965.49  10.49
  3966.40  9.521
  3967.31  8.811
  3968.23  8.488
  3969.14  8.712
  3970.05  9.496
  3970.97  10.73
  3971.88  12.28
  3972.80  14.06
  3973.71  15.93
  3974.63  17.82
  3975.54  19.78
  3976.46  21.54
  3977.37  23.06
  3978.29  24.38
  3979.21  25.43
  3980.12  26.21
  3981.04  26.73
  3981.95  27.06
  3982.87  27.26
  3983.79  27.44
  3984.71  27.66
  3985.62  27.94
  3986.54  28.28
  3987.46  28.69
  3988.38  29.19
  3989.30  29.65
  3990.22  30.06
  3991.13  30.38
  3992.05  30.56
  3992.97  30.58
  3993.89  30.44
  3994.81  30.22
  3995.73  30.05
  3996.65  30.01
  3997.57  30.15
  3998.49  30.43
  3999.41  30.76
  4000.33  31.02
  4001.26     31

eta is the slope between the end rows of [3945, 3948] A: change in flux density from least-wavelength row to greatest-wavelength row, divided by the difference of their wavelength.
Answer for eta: 1.1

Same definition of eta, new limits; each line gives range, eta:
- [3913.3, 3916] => -0.4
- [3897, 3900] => -0.4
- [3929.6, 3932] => -1.0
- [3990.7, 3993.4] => 0.1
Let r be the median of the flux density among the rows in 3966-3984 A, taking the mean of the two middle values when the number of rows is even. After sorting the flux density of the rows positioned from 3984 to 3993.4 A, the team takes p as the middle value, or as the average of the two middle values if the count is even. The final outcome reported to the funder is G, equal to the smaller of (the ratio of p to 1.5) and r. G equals 19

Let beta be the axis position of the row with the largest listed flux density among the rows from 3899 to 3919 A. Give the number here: 3912.88 A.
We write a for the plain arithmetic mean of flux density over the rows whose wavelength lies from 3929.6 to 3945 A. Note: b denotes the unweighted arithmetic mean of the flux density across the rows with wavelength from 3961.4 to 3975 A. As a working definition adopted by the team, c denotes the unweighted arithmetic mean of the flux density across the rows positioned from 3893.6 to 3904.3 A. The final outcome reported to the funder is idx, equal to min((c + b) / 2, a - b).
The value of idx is -1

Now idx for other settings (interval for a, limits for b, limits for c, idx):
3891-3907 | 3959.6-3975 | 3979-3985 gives 9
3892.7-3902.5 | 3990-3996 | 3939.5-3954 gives -8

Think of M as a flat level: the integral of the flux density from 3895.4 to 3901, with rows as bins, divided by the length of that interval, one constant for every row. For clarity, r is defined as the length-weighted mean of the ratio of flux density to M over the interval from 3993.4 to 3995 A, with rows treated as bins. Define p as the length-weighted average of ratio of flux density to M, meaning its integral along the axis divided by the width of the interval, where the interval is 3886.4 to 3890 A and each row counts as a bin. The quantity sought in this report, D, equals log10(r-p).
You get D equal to -0.244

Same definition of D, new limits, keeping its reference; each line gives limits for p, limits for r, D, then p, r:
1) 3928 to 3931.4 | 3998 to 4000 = -0.035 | 0.43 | 1.4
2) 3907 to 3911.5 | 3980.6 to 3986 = -0.689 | 1.00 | 1.2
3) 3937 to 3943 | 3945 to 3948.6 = -0.520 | 0.59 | 0.9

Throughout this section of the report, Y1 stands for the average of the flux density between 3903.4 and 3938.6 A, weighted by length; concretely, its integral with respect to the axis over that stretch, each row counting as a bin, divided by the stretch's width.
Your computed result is 17.1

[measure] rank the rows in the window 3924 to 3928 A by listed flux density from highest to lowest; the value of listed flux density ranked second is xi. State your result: 16.39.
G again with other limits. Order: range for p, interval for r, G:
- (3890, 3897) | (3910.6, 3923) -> 15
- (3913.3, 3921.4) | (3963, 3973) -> 10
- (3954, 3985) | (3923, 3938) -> 10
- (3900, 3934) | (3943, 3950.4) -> 13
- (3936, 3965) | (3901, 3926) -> 12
